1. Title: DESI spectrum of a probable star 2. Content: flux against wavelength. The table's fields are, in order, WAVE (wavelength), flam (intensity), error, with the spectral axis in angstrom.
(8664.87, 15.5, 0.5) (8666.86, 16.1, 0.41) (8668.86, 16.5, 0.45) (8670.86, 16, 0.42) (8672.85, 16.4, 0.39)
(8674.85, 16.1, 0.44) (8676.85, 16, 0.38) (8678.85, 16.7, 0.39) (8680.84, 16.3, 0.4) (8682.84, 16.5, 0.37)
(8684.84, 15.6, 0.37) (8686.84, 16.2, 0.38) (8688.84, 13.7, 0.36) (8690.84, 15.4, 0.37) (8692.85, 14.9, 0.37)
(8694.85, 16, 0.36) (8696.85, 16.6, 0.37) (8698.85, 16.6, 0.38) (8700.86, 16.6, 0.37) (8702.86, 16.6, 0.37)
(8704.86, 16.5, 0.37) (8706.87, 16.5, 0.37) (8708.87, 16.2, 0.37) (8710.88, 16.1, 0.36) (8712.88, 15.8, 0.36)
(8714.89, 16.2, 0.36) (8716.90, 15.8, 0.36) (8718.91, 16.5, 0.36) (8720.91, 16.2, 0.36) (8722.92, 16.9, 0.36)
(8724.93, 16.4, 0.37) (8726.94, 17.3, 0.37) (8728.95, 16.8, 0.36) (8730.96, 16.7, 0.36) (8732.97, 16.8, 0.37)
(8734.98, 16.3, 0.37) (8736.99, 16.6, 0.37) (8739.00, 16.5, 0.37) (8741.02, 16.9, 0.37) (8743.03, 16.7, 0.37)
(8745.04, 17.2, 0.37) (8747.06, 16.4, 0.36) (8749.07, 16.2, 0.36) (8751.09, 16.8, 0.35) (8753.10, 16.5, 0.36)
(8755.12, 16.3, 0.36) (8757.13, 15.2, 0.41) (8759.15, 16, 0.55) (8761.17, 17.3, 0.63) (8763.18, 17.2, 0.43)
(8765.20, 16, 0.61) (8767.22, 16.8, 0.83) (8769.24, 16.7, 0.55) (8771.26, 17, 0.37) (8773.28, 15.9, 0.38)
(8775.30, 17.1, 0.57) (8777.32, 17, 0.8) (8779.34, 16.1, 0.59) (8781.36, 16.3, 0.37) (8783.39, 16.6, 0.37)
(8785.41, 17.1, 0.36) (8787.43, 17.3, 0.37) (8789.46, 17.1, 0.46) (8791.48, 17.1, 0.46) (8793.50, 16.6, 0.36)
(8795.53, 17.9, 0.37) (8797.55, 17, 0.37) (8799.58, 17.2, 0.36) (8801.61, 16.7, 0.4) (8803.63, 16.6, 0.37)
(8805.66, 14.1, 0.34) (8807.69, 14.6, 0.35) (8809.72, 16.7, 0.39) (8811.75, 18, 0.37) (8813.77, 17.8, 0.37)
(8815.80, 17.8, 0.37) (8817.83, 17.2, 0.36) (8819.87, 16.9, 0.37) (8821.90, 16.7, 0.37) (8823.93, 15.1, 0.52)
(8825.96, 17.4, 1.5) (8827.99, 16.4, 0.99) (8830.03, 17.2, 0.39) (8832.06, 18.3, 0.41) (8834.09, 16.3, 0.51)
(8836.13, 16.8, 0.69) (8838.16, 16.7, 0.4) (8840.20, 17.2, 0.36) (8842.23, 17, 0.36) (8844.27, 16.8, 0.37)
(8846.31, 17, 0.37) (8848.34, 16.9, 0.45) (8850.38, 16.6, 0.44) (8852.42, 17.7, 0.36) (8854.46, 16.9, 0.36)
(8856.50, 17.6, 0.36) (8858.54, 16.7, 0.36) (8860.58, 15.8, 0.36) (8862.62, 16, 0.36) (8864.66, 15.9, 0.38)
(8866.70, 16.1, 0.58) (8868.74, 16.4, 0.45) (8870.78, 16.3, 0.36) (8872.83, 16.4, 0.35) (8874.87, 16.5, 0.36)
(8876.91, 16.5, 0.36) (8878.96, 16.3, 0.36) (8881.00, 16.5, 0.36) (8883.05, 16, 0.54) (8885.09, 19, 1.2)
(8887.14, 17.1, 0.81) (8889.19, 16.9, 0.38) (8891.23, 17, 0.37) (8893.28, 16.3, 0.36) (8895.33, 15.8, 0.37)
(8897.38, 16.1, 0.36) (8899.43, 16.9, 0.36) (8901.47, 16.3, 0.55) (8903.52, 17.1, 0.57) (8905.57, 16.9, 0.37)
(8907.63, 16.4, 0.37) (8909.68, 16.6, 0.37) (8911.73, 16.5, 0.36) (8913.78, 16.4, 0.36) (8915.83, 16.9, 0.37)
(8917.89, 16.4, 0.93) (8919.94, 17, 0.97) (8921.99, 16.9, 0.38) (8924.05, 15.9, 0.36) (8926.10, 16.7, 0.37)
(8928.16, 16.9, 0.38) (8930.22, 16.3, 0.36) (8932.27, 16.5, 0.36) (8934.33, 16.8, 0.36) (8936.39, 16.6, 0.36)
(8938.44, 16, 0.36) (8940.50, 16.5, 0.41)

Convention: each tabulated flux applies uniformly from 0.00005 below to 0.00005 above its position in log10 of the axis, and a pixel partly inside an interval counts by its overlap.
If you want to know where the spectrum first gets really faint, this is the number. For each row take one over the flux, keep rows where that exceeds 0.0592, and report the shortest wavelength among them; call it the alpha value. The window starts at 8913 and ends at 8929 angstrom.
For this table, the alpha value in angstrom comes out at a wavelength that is 8913.78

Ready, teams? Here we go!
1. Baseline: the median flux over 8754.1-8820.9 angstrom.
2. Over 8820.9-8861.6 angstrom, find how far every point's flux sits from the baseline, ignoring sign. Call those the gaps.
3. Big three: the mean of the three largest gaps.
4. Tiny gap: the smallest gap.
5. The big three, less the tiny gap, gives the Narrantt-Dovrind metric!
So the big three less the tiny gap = 1.4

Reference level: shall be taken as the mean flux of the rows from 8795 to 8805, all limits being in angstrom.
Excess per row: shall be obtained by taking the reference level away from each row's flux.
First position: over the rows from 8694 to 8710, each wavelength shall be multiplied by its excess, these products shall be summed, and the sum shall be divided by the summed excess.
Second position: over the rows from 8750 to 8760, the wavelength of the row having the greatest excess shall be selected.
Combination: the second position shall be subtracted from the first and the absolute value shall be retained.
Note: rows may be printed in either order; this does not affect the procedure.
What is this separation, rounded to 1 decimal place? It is 49.4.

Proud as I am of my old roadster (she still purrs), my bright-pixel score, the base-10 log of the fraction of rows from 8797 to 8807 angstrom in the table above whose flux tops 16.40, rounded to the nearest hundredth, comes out -0.10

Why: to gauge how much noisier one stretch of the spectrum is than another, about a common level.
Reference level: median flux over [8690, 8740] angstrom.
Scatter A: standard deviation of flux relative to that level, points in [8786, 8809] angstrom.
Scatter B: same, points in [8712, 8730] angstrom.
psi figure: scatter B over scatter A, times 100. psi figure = 43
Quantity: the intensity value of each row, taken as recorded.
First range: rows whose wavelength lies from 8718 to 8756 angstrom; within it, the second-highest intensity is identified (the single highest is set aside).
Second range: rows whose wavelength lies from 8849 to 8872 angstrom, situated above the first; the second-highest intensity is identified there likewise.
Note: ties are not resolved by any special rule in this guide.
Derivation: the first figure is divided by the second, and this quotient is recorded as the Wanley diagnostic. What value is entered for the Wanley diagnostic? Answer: 0.98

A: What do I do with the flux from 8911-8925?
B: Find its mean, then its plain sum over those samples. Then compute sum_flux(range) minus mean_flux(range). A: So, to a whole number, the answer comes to 99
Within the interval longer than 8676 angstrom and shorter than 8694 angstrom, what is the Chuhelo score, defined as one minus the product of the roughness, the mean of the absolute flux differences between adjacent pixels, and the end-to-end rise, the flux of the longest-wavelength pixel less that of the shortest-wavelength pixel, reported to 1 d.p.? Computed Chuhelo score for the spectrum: 2.0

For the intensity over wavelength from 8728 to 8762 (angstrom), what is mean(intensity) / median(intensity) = 1.00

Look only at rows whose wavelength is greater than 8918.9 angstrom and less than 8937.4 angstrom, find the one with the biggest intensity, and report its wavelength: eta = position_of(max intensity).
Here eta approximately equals 8919.94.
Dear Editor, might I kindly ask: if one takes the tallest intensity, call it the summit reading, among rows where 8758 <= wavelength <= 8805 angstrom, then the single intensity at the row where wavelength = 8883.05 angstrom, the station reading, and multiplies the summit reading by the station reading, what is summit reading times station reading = 286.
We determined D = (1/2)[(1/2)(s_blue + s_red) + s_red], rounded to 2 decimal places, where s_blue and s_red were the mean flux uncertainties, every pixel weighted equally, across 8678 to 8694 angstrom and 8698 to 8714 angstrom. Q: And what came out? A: 0.37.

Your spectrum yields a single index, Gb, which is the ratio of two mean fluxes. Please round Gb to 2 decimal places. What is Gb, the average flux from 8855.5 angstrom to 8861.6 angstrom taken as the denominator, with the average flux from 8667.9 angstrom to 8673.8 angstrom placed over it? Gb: 0.98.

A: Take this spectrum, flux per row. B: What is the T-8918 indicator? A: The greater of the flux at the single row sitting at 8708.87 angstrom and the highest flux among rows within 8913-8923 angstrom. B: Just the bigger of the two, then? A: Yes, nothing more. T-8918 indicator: 17.0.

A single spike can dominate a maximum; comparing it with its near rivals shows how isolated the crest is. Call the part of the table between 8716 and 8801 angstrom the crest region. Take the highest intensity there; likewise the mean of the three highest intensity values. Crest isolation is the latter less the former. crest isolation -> -0.40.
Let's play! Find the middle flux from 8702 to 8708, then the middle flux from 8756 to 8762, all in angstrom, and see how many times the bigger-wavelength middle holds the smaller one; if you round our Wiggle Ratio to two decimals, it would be 0.97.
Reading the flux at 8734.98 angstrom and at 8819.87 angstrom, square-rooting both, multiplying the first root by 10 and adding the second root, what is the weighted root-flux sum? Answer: 44.5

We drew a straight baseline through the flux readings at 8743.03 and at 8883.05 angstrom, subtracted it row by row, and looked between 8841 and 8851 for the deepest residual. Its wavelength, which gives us 8850.38 angstrom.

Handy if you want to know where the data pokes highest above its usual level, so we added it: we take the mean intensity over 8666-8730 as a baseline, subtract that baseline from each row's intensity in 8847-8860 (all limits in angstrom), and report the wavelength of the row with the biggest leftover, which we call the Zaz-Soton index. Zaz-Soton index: 8852.42 angstrom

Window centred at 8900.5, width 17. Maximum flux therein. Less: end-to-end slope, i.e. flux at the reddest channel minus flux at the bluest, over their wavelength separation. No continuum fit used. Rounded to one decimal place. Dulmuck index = 17.1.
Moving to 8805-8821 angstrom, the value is 17.8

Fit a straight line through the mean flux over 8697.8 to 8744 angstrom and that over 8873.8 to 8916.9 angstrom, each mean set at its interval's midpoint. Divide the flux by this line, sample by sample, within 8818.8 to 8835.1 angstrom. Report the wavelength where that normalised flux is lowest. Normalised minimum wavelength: 8823.93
